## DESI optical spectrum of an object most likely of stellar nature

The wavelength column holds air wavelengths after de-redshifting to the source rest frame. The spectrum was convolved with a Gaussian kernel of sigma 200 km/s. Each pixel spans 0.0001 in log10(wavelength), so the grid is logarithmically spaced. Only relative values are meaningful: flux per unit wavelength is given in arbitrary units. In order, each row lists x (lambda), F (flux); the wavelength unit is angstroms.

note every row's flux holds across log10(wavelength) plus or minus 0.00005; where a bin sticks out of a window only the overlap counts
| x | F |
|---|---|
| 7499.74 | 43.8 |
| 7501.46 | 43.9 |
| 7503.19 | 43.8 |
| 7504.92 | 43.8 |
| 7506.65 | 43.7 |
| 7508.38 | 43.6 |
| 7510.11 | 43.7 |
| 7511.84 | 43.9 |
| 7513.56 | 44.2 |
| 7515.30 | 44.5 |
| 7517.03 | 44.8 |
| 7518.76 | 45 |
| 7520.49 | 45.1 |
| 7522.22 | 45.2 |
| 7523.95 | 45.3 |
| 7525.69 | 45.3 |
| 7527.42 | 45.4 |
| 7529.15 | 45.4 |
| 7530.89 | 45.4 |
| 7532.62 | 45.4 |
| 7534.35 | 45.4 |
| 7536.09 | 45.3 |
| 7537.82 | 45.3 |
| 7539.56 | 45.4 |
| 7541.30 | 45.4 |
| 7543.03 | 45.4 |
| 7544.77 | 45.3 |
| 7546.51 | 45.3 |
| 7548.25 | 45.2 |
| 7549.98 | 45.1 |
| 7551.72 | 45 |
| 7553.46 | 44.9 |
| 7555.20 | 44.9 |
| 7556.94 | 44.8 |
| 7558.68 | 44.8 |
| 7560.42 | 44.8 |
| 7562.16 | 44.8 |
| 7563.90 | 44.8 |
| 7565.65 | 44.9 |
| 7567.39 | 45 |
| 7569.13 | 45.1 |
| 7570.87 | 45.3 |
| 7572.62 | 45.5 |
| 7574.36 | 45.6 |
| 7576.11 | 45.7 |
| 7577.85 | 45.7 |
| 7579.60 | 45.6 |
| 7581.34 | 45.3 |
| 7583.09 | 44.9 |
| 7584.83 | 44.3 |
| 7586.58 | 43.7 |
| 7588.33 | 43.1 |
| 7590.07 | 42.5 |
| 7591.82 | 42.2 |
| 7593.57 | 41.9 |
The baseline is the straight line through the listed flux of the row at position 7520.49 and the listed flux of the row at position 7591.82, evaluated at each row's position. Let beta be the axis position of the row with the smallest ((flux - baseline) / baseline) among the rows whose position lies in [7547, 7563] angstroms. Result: 7553.46 angstroms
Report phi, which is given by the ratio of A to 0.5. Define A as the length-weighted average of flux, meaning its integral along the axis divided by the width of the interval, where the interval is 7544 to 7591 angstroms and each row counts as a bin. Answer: 89.8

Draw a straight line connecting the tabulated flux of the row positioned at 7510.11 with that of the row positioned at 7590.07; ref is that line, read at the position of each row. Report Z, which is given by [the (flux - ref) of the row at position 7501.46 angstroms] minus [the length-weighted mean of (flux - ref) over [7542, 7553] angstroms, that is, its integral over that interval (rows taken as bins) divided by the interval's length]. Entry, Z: -2.0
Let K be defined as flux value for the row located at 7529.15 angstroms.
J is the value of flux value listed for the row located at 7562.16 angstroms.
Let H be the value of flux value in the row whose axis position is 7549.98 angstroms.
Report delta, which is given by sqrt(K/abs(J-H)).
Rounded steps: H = 45.1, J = 44.8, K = 45.4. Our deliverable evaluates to 12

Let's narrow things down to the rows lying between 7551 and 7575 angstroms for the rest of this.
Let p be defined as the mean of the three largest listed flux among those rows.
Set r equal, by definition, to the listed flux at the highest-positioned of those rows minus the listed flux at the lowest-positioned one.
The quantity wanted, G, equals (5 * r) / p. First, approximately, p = 45.5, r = 0.6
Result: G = 0.07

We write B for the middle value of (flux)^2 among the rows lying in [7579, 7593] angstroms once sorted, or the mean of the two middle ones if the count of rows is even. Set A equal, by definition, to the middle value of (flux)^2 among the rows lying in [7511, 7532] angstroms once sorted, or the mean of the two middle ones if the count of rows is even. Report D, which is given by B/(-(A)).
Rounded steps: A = 2039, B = 1936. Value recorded -0.95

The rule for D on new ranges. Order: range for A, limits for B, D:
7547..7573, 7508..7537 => -1.01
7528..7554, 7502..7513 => -0.93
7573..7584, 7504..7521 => -0.93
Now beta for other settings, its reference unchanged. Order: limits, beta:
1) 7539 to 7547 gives 7539.56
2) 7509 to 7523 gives 7510.11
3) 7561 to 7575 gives 7562.16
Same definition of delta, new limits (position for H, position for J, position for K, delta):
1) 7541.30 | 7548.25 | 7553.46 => 15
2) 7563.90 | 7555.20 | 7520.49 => 21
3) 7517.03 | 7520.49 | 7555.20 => 12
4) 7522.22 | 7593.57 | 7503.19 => 4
